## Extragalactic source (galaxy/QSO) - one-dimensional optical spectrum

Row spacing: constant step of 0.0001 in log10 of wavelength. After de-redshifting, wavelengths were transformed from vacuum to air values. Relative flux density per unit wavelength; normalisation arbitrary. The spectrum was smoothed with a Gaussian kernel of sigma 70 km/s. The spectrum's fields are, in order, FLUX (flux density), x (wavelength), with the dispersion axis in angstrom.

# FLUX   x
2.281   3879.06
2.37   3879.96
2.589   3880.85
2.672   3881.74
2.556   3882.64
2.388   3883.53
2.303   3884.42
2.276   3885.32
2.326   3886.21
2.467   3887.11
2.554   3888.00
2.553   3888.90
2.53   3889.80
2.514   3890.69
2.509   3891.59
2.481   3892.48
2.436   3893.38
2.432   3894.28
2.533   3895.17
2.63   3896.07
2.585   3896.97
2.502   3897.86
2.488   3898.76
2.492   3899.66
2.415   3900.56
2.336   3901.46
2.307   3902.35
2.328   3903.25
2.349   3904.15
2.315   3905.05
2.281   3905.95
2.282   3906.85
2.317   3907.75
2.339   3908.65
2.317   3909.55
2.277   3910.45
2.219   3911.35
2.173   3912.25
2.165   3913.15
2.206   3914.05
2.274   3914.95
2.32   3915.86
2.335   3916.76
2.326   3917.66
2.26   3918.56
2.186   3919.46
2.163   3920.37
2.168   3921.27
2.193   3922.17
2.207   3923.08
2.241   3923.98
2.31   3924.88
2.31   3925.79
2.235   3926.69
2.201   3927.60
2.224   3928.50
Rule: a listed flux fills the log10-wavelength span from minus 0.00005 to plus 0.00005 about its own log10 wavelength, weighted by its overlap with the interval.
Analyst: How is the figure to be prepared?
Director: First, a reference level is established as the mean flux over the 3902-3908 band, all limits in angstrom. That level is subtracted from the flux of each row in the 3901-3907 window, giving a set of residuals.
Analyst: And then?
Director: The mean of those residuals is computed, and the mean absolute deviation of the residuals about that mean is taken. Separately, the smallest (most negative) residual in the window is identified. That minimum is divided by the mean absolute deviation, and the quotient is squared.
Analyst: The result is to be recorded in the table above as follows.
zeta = 2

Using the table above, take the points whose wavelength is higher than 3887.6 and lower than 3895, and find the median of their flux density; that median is 2.51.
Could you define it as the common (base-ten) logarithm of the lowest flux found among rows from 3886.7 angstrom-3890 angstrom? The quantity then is 0.392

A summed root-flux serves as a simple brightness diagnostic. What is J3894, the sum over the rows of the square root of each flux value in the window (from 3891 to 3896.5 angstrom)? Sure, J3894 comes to 9.49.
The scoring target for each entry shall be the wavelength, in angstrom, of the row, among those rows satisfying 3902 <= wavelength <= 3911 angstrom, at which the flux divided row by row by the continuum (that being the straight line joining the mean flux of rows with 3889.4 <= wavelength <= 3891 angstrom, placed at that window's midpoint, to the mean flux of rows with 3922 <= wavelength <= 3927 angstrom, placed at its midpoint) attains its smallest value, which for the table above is 3902.35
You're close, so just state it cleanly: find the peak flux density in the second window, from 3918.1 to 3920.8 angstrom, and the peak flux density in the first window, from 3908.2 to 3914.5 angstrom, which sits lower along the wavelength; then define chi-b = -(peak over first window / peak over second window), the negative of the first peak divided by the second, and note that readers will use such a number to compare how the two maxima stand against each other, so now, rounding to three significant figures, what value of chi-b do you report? -1.03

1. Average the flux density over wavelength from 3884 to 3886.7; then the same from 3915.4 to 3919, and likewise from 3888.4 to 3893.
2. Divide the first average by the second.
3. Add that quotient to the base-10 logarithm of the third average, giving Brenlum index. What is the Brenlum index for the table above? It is 1.40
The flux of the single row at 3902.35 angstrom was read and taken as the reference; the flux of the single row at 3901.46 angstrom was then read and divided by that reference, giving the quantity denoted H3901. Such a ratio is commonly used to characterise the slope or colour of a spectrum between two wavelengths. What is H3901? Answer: 1.01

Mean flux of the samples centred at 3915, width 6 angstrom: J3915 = 2.26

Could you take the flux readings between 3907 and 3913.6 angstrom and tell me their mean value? 2.26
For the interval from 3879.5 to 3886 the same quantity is 2.45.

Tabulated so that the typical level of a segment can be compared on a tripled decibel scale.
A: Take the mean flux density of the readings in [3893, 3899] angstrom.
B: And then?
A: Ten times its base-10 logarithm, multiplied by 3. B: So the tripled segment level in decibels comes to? 12.0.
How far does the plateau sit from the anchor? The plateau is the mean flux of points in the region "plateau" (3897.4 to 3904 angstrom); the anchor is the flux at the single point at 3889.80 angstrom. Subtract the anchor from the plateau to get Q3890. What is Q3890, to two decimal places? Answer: -0.12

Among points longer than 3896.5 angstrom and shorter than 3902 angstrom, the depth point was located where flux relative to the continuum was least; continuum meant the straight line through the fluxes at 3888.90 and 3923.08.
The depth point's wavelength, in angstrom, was 3901.46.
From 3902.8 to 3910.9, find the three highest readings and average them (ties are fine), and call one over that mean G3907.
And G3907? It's 0.428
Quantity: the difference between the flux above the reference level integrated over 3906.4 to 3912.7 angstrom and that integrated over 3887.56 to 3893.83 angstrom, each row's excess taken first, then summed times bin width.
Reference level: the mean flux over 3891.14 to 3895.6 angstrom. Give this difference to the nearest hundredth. -1.49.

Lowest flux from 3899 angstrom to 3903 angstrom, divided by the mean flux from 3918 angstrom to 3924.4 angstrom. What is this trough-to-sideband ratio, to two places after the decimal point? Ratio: 1.05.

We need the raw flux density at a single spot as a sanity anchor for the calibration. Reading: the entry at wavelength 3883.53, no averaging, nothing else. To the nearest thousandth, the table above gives 2.388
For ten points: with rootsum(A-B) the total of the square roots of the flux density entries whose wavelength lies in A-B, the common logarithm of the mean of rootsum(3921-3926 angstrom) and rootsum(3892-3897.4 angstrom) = 0.966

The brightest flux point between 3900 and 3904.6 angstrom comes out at 2.415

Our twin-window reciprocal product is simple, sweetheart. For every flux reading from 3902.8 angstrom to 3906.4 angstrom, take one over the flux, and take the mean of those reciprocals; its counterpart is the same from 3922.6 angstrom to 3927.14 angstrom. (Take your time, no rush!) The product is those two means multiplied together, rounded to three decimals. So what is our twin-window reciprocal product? 0.191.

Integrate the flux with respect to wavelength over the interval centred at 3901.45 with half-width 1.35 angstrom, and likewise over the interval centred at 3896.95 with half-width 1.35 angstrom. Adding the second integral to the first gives 13.3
